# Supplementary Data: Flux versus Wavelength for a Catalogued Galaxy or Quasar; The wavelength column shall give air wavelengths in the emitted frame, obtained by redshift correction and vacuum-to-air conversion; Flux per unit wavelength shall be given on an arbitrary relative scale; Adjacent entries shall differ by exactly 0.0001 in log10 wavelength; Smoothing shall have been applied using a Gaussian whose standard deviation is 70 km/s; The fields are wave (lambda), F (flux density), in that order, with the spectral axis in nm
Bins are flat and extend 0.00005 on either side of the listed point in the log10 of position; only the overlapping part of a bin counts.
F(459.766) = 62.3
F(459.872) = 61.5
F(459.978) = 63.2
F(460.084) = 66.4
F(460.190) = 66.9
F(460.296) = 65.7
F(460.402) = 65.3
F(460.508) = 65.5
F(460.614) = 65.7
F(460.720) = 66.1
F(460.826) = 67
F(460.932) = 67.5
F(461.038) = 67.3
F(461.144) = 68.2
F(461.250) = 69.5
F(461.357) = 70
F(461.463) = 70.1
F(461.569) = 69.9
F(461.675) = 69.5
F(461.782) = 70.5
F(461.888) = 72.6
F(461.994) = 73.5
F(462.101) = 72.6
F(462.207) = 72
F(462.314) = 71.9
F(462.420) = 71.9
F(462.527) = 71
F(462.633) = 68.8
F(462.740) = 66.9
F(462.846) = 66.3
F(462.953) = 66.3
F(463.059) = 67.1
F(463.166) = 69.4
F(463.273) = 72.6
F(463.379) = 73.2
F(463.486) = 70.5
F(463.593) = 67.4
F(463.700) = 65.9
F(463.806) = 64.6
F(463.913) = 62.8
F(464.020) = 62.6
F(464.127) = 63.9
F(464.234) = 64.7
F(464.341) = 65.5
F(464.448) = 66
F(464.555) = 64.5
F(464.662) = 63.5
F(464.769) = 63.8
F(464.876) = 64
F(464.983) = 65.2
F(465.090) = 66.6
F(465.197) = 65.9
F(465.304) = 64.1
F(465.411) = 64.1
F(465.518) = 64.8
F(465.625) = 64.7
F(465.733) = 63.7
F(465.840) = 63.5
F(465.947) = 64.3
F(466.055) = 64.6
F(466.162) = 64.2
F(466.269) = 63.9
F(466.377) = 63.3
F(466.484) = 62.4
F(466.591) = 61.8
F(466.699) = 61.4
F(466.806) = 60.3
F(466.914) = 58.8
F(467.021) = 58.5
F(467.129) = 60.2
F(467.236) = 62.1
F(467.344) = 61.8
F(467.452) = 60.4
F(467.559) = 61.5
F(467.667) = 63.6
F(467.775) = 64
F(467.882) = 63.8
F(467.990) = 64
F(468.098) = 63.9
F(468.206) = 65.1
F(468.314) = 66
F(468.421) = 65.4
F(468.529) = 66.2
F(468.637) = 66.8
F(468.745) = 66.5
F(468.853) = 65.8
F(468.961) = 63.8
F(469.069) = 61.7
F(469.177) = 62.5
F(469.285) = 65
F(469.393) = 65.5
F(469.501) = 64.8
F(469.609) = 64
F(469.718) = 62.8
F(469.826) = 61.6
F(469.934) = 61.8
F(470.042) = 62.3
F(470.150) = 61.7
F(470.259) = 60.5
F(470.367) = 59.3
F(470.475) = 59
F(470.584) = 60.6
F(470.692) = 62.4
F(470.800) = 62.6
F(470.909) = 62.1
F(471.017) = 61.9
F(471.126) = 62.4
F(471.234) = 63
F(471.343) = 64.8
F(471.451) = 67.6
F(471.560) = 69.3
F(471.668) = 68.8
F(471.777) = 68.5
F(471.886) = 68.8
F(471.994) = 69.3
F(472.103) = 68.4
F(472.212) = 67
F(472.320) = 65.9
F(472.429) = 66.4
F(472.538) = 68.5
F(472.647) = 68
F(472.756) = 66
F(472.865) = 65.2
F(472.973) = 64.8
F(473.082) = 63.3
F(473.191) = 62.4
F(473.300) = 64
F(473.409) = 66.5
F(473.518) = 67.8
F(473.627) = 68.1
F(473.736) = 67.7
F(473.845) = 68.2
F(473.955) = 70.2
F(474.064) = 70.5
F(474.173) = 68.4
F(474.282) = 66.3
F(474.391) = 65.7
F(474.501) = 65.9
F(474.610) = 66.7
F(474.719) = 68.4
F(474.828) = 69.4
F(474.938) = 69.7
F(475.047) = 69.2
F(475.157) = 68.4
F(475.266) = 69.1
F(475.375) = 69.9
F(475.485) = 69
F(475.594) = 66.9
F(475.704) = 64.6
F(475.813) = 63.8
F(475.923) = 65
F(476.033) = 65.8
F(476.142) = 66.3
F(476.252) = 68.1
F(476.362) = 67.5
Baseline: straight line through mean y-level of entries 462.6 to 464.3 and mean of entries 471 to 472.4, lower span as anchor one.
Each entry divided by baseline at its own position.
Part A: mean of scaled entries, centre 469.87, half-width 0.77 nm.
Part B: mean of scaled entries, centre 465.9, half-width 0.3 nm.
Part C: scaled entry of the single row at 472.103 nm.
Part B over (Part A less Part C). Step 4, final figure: -10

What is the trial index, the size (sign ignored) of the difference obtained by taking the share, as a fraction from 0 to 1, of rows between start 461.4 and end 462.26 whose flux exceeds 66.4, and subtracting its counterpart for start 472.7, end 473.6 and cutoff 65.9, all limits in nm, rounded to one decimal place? 0.6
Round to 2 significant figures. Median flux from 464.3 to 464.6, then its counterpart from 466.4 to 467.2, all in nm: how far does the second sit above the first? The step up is -5.2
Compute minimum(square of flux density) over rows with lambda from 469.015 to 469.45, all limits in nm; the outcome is 3807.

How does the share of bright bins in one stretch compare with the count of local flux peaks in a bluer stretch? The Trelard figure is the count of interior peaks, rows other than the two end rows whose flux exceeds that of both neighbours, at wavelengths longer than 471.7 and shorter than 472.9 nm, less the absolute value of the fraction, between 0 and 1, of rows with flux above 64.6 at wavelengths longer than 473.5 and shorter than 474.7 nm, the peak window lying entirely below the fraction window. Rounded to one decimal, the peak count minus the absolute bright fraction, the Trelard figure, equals 1.0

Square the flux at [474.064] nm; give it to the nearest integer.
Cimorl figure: 4970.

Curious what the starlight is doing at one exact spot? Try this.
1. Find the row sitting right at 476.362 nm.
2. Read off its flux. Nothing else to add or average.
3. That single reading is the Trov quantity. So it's 67.5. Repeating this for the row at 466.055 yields 64.6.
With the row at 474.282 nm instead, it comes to 66.3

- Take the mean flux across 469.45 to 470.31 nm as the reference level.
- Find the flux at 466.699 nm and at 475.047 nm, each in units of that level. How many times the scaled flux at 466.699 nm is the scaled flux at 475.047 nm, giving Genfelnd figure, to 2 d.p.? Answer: 1.13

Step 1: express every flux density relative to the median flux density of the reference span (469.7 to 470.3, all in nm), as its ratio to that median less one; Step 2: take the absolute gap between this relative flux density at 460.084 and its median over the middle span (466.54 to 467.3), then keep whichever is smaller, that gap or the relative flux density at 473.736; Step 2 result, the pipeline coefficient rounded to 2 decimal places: 0.10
